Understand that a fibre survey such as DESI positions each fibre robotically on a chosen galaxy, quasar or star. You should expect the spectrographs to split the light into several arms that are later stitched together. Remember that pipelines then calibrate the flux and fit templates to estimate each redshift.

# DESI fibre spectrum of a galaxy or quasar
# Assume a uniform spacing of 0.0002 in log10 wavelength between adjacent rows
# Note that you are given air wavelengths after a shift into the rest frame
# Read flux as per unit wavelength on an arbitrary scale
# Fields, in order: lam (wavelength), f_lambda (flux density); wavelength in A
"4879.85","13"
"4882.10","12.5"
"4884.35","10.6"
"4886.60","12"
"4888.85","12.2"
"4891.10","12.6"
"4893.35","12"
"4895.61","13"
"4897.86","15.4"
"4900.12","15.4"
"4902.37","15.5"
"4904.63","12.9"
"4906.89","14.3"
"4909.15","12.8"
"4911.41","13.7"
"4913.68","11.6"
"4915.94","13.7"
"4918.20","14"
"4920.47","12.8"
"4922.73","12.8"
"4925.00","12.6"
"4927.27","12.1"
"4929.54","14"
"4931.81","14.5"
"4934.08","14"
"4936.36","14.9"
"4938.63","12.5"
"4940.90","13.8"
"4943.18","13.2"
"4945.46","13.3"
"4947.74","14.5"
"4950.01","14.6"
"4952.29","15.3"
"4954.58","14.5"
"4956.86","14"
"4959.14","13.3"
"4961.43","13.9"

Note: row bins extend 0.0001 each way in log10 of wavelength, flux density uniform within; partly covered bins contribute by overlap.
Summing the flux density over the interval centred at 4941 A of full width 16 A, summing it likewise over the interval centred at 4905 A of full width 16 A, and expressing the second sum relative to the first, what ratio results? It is 1.04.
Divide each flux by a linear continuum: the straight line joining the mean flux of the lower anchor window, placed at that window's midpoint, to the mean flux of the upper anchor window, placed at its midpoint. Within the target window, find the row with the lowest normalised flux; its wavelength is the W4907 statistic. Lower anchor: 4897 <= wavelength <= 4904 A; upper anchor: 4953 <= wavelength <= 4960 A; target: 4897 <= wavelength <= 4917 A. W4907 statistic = 4913.68 A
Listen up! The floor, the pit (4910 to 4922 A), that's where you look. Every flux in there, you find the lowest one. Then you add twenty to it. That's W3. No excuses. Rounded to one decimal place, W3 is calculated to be 31.6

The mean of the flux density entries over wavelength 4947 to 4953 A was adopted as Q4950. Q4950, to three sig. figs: 14.8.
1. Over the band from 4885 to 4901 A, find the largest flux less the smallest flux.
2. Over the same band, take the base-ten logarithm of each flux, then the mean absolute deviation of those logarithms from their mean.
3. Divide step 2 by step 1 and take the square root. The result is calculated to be 0.107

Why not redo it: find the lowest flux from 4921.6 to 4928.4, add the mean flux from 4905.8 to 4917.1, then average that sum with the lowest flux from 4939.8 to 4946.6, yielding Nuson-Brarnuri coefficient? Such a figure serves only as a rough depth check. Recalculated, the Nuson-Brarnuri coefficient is 19.3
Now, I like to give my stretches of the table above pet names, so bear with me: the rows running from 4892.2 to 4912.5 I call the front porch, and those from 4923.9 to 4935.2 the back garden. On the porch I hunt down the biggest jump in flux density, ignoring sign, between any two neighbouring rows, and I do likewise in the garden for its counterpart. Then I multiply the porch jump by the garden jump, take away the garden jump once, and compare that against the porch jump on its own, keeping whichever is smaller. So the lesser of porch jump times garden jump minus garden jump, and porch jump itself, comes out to 2.6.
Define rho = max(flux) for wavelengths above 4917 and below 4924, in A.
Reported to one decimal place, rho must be 14.0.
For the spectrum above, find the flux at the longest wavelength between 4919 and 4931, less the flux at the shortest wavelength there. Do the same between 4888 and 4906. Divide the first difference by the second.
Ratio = 1.7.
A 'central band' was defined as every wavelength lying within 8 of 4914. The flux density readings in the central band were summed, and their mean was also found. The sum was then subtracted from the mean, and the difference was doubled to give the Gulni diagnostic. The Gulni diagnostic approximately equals -159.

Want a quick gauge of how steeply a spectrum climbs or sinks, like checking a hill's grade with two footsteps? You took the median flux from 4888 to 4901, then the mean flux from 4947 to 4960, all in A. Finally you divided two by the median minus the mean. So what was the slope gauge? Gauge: -1.3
